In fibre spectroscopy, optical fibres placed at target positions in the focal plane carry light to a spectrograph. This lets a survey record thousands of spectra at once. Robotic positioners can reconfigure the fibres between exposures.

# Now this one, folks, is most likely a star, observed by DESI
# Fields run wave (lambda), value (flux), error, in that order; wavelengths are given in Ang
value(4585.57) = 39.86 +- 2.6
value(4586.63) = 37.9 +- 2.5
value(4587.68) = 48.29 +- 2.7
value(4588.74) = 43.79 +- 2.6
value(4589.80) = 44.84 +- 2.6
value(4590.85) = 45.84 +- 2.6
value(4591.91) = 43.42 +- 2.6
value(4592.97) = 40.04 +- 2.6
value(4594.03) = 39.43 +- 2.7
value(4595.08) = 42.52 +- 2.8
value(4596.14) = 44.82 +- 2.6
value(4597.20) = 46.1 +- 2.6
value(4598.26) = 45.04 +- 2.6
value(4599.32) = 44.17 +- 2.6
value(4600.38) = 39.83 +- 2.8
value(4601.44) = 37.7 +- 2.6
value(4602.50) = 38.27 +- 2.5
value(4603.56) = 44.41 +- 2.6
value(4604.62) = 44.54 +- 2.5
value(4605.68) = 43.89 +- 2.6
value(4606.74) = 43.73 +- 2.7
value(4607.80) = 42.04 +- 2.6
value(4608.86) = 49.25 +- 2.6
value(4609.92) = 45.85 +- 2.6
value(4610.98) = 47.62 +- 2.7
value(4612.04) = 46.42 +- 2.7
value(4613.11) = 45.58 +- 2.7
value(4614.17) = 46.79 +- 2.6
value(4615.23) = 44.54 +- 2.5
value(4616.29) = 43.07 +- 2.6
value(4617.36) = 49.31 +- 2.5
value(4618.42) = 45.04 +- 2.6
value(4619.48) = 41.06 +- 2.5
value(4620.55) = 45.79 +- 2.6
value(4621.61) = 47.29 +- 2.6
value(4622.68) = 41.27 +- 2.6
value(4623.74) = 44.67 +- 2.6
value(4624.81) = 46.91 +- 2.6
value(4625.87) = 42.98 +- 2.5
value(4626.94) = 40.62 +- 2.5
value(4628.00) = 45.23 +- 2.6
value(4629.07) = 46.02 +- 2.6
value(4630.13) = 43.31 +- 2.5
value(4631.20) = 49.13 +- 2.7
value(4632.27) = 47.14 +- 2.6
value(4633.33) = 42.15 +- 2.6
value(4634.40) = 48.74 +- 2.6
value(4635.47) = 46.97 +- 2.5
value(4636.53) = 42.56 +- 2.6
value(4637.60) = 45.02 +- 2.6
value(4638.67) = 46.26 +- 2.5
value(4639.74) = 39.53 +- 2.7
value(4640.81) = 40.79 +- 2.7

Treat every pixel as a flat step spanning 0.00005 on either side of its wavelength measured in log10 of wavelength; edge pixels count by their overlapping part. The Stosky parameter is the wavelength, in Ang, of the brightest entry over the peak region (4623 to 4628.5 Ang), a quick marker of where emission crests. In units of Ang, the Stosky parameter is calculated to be 4624.81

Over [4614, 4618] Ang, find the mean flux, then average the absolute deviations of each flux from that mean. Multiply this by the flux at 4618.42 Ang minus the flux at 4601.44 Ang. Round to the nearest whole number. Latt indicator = 16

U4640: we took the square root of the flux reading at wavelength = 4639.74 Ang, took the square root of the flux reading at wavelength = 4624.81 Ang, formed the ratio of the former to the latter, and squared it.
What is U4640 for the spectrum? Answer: 0.84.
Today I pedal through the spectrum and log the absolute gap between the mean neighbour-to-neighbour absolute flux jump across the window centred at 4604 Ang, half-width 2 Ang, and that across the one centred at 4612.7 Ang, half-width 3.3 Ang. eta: 0.85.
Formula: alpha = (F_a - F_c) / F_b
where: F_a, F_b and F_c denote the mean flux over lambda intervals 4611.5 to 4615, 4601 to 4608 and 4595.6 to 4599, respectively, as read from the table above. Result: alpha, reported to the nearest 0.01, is 0.02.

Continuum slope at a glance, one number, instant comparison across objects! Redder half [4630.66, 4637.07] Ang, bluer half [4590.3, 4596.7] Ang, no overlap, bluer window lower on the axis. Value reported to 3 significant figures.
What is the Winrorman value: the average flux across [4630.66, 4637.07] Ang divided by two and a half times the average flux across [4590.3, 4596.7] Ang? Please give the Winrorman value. 0.432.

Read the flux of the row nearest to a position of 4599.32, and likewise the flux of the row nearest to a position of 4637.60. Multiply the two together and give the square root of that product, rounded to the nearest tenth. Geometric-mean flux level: 44.6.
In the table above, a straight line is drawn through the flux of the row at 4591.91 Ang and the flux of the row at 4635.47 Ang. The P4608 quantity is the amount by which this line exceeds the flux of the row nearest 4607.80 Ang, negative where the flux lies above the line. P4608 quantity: 2.7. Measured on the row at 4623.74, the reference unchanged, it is 1.3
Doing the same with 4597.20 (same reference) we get -2.2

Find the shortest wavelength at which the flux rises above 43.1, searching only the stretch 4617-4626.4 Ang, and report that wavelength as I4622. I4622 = 4617.36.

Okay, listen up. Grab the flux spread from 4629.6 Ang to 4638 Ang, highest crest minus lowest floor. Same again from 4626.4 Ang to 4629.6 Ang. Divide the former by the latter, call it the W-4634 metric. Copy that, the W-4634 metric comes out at 1.3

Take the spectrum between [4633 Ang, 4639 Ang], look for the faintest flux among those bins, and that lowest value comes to 42.15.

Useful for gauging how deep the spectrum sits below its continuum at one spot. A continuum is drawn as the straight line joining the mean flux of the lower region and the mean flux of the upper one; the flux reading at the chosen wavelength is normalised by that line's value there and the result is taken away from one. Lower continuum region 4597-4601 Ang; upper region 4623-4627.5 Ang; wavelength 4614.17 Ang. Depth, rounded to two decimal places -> -0.07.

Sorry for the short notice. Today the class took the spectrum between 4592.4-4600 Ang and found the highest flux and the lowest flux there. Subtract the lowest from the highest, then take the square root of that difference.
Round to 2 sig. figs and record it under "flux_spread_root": 2.6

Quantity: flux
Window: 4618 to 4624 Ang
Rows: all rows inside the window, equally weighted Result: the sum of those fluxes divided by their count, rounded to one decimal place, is 44.2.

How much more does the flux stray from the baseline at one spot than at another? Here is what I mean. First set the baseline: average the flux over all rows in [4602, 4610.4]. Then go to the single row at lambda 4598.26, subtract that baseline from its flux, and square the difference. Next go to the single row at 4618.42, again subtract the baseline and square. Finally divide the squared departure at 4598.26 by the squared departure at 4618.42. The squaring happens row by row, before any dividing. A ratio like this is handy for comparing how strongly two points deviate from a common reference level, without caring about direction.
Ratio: 1.00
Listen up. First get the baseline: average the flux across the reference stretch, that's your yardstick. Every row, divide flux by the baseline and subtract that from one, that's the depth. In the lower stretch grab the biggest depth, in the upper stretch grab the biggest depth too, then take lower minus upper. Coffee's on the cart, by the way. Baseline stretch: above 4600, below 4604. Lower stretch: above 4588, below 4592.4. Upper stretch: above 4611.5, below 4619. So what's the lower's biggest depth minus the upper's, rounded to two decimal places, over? -0.01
